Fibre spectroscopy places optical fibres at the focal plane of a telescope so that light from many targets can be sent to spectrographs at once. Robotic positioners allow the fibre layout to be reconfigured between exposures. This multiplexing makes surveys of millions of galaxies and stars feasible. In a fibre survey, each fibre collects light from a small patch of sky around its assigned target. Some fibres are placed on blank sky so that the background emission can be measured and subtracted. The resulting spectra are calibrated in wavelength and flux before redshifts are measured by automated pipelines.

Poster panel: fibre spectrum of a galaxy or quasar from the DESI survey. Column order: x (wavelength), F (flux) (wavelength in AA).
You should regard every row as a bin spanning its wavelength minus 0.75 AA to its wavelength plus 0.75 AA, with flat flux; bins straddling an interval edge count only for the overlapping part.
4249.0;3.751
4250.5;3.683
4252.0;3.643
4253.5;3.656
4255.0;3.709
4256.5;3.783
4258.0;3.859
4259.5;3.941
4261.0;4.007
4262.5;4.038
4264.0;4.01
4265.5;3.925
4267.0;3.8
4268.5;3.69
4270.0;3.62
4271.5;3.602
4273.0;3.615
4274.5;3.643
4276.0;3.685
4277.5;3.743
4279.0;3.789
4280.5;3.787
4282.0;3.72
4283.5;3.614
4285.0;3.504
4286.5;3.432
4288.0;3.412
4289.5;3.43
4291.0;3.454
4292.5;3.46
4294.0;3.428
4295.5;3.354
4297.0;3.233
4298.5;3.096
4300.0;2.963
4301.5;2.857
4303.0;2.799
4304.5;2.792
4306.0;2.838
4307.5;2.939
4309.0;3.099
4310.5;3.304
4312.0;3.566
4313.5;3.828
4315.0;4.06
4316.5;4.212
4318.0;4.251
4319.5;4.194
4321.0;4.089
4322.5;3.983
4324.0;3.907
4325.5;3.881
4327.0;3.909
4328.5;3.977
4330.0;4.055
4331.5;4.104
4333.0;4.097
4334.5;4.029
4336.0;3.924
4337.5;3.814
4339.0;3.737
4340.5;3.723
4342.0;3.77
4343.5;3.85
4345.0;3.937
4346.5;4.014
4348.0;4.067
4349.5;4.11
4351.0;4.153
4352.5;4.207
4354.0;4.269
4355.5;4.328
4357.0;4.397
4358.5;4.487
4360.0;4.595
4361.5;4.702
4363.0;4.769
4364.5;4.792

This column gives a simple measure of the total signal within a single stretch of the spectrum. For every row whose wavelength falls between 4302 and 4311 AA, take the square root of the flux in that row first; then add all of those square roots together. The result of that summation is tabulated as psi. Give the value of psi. 10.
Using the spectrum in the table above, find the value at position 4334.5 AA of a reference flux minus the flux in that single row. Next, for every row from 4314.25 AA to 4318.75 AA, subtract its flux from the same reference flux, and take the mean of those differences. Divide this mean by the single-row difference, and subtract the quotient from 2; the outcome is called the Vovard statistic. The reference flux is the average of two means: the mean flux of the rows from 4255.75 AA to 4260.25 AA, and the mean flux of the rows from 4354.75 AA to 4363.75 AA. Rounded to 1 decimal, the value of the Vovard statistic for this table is 1.8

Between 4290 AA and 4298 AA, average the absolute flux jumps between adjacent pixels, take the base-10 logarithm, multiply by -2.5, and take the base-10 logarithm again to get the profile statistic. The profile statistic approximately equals 0.49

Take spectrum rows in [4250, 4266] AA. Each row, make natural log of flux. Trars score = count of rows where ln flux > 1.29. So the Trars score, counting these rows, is 11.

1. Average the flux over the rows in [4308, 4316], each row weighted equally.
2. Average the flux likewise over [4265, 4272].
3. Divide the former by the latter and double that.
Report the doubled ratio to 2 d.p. 1.92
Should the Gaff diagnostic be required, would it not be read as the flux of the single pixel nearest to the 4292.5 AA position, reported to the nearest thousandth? 3.460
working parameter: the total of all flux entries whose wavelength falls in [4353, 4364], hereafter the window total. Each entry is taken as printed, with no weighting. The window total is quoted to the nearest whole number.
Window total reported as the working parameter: 32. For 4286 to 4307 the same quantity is 45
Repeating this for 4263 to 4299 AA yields 86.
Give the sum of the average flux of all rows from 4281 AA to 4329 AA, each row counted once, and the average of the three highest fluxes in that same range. 7.7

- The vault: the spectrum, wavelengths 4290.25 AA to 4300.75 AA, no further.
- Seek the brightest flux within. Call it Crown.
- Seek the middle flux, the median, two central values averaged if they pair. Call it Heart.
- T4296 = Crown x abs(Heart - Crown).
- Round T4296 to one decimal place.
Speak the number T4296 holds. 0.4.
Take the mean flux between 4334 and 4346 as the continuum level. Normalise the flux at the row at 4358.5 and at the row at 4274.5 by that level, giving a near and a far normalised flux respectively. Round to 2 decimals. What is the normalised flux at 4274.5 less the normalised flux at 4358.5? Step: -0.22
